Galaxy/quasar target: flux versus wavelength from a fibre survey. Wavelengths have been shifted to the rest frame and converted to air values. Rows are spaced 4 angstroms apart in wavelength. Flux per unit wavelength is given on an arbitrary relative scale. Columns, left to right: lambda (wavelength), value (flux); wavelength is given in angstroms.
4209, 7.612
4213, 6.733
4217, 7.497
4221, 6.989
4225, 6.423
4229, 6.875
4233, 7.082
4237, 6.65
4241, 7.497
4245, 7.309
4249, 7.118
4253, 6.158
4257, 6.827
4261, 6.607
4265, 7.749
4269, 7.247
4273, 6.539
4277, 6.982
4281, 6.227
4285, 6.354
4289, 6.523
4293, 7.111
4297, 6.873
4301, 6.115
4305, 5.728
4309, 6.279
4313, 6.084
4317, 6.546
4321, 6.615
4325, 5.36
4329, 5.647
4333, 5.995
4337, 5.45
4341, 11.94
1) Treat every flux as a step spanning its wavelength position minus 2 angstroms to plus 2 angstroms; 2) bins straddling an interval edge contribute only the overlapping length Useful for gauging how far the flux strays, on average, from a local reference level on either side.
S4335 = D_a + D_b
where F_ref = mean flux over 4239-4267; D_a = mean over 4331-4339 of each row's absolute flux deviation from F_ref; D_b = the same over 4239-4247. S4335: 1.7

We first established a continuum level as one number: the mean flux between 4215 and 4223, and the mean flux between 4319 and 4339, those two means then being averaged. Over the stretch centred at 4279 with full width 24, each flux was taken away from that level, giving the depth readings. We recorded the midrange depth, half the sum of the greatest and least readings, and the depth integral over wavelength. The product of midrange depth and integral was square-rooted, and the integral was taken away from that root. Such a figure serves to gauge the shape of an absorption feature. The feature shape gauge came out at 4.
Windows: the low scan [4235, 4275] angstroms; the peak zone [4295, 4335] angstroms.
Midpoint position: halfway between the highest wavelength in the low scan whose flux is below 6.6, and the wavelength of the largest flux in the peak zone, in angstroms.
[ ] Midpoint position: 4285 angstroms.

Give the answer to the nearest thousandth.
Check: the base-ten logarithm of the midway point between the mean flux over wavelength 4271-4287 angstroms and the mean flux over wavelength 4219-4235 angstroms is 0.825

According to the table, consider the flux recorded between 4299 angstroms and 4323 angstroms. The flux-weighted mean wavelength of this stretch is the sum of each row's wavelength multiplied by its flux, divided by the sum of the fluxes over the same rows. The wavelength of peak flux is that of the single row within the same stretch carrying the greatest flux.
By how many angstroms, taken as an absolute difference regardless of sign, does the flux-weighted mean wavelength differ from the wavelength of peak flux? 9.7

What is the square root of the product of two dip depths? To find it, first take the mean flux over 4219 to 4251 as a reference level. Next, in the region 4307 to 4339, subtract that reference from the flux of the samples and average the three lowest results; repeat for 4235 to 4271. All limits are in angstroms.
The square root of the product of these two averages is 0.89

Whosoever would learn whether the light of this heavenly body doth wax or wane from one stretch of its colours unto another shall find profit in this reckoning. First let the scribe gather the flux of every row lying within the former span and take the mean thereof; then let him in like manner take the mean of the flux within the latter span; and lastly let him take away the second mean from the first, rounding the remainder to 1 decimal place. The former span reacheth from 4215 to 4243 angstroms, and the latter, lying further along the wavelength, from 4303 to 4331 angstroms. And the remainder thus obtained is 1.0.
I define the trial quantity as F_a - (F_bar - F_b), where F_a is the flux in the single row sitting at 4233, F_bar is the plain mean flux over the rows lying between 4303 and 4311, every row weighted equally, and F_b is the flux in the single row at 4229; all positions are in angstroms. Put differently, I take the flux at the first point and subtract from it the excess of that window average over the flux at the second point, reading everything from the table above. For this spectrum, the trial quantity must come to 8.0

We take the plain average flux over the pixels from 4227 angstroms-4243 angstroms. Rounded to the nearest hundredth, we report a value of 7.03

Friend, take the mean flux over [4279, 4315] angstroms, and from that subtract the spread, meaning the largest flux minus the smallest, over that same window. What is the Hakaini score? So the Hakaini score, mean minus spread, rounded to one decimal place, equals 5.0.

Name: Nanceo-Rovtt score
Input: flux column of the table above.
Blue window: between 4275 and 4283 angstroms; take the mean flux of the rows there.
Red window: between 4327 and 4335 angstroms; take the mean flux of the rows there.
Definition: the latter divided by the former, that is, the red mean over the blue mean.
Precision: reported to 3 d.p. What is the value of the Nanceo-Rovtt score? 0.881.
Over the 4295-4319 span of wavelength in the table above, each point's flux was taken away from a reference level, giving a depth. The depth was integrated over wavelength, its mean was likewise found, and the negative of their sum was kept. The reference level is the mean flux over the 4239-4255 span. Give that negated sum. -19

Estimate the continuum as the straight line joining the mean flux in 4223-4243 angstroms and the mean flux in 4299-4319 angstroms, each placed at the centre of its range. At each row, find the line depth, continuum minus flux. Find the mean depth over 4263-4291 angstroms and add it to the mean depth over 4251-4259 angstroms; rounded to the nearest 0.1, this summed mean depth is -0.1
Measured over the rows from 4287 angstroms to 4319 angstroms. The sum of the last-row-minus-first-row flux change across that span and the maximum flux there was 7.13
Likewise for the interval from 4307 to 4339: 5.79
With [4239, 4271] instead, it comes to 7.50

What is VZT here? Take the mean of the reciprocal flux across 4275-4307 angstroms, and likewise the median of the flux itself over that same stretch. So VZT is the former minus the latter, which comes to -6.3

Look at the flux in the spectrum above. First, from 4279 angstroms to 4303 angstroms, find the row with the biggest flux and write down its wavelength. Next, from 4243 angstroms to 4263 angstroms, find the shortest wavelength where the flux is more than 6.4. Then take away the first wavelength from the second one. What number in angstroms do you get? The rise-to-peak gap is -48 angstroms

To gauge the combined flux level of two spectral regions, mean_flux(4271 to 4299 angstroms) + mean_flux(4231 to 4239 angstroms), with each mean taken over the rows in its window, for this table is 13.5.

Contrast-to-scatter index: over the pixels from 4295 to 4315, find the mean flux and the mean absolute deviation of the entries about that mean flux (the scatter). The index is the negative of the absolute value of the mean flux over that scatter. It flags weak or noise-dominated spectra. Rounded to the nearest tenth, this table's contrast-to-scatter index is -21.6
